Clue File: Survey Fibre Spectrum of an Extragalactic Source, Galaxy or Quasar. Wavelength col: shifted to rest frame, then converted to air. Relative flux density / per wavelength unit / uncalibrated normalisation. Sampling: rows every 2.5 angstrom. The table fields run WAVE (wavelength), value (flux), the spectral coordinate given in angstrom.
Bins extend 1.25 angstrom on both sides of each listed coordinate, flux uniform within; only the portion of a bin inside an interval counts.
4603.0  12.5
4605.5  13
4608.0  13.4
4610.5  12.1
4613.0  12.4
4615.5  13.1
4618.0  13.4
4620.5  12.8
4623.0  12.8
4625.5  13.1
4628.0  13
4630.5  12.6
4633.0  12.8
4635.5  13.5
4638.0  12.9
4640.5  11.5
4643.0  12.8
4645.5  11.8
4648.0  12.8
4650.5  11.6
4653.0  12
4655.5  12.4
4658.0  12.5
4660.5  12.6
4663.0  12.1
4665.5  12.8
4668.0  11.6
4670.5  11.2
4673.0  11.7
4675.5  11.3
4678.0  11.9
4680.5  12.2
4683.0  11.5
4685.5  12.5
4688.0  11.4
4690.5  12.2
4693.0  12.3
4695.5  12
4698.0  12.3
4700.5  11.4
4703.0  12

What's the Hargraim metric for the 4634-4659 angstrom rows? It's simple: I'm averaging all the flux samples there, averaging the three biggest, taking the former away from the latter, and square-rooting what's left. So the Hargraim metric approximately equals 0.83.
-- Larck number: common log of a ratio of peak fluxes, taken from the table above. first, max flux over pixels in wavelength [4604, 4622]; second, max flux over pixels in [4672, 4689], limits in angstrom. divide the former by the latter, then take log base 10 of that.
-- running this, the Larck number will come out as 0.030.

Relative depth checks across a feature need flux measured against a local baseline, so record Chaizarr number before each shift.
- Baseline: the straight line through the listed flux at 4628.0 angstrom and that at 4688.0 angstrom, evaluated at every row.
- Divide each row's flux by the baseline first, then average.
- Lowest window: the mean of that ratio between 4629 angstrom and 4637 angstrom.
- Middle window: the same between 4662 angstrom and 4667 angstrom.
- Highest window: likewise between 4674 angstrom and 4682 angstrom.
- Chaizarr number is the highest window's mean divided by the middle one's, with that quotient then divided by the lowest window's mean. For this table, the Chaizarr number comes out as 0.970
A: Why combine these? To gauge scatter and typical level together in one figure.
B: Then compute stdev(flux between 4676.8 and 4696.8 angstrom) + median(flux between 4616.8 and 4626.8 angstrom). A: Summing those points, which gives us 13.3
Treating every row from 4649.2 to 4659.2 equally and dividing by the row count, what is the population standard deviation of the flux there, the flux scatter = 0.36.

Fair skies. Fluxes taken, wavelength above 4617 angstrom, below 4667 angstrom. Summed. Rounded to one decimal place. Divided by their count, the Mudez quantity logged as 12.6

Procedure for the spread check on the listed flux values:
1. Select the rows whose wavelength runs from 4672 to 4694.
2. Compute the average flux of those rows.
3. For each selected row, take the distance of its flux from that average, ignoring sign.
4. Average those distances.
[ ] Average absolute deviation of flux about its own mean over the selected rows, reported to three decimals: 0.368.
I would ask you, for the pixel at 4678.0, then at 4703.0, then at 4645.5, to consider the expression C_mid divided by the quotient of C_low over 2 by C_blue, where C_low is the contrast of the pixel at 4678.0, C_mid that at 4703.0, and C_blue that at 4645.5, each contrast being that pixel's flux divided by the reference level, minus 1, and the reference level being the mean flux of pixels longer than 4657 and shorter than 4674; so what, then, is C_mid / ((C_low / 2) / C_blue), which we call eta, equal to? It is -0.02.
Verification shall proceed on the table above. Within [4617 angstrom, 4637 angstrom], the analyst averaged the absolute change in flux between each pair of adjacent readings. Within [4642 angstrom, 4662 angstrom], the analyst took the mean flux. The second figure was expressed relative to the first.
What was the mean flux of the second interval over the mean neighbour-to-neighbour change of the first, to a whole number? 37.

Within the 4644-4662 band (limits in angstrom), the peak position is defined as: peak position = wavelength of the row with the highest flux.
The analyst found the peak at 4648.0 angstrom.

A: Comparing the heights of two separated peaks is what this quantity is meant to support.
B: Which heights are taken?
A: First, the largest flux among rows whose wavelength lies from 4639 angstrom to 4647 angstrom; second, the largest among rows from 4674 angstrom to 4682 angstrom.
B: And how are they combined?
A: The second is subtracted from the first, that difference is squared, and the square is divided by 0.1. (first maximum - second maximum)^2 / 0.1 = 3.6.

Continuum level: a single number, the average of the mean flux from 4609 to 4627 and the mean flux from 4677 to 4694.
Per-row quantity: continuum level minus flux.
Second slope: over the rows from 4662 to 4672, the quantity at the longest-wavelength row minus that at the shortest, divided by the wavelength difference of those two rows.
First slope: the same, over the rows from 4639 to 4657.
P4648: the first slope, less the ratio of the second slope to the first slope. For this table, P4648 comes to 1.94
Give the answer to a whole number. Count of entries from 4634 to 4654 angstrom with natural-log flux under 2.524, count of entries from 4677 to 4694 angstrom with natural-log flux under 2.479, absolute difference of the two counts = 1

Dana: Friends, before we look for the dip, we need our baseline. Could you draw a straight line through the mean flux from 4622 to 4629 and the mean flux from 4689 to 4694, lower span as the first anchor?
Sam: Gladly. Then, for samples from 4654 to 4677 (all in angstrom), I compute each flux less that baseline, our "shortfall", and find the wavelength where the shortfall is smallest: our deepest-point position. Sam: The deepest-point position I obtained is 4670.5 angstrom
